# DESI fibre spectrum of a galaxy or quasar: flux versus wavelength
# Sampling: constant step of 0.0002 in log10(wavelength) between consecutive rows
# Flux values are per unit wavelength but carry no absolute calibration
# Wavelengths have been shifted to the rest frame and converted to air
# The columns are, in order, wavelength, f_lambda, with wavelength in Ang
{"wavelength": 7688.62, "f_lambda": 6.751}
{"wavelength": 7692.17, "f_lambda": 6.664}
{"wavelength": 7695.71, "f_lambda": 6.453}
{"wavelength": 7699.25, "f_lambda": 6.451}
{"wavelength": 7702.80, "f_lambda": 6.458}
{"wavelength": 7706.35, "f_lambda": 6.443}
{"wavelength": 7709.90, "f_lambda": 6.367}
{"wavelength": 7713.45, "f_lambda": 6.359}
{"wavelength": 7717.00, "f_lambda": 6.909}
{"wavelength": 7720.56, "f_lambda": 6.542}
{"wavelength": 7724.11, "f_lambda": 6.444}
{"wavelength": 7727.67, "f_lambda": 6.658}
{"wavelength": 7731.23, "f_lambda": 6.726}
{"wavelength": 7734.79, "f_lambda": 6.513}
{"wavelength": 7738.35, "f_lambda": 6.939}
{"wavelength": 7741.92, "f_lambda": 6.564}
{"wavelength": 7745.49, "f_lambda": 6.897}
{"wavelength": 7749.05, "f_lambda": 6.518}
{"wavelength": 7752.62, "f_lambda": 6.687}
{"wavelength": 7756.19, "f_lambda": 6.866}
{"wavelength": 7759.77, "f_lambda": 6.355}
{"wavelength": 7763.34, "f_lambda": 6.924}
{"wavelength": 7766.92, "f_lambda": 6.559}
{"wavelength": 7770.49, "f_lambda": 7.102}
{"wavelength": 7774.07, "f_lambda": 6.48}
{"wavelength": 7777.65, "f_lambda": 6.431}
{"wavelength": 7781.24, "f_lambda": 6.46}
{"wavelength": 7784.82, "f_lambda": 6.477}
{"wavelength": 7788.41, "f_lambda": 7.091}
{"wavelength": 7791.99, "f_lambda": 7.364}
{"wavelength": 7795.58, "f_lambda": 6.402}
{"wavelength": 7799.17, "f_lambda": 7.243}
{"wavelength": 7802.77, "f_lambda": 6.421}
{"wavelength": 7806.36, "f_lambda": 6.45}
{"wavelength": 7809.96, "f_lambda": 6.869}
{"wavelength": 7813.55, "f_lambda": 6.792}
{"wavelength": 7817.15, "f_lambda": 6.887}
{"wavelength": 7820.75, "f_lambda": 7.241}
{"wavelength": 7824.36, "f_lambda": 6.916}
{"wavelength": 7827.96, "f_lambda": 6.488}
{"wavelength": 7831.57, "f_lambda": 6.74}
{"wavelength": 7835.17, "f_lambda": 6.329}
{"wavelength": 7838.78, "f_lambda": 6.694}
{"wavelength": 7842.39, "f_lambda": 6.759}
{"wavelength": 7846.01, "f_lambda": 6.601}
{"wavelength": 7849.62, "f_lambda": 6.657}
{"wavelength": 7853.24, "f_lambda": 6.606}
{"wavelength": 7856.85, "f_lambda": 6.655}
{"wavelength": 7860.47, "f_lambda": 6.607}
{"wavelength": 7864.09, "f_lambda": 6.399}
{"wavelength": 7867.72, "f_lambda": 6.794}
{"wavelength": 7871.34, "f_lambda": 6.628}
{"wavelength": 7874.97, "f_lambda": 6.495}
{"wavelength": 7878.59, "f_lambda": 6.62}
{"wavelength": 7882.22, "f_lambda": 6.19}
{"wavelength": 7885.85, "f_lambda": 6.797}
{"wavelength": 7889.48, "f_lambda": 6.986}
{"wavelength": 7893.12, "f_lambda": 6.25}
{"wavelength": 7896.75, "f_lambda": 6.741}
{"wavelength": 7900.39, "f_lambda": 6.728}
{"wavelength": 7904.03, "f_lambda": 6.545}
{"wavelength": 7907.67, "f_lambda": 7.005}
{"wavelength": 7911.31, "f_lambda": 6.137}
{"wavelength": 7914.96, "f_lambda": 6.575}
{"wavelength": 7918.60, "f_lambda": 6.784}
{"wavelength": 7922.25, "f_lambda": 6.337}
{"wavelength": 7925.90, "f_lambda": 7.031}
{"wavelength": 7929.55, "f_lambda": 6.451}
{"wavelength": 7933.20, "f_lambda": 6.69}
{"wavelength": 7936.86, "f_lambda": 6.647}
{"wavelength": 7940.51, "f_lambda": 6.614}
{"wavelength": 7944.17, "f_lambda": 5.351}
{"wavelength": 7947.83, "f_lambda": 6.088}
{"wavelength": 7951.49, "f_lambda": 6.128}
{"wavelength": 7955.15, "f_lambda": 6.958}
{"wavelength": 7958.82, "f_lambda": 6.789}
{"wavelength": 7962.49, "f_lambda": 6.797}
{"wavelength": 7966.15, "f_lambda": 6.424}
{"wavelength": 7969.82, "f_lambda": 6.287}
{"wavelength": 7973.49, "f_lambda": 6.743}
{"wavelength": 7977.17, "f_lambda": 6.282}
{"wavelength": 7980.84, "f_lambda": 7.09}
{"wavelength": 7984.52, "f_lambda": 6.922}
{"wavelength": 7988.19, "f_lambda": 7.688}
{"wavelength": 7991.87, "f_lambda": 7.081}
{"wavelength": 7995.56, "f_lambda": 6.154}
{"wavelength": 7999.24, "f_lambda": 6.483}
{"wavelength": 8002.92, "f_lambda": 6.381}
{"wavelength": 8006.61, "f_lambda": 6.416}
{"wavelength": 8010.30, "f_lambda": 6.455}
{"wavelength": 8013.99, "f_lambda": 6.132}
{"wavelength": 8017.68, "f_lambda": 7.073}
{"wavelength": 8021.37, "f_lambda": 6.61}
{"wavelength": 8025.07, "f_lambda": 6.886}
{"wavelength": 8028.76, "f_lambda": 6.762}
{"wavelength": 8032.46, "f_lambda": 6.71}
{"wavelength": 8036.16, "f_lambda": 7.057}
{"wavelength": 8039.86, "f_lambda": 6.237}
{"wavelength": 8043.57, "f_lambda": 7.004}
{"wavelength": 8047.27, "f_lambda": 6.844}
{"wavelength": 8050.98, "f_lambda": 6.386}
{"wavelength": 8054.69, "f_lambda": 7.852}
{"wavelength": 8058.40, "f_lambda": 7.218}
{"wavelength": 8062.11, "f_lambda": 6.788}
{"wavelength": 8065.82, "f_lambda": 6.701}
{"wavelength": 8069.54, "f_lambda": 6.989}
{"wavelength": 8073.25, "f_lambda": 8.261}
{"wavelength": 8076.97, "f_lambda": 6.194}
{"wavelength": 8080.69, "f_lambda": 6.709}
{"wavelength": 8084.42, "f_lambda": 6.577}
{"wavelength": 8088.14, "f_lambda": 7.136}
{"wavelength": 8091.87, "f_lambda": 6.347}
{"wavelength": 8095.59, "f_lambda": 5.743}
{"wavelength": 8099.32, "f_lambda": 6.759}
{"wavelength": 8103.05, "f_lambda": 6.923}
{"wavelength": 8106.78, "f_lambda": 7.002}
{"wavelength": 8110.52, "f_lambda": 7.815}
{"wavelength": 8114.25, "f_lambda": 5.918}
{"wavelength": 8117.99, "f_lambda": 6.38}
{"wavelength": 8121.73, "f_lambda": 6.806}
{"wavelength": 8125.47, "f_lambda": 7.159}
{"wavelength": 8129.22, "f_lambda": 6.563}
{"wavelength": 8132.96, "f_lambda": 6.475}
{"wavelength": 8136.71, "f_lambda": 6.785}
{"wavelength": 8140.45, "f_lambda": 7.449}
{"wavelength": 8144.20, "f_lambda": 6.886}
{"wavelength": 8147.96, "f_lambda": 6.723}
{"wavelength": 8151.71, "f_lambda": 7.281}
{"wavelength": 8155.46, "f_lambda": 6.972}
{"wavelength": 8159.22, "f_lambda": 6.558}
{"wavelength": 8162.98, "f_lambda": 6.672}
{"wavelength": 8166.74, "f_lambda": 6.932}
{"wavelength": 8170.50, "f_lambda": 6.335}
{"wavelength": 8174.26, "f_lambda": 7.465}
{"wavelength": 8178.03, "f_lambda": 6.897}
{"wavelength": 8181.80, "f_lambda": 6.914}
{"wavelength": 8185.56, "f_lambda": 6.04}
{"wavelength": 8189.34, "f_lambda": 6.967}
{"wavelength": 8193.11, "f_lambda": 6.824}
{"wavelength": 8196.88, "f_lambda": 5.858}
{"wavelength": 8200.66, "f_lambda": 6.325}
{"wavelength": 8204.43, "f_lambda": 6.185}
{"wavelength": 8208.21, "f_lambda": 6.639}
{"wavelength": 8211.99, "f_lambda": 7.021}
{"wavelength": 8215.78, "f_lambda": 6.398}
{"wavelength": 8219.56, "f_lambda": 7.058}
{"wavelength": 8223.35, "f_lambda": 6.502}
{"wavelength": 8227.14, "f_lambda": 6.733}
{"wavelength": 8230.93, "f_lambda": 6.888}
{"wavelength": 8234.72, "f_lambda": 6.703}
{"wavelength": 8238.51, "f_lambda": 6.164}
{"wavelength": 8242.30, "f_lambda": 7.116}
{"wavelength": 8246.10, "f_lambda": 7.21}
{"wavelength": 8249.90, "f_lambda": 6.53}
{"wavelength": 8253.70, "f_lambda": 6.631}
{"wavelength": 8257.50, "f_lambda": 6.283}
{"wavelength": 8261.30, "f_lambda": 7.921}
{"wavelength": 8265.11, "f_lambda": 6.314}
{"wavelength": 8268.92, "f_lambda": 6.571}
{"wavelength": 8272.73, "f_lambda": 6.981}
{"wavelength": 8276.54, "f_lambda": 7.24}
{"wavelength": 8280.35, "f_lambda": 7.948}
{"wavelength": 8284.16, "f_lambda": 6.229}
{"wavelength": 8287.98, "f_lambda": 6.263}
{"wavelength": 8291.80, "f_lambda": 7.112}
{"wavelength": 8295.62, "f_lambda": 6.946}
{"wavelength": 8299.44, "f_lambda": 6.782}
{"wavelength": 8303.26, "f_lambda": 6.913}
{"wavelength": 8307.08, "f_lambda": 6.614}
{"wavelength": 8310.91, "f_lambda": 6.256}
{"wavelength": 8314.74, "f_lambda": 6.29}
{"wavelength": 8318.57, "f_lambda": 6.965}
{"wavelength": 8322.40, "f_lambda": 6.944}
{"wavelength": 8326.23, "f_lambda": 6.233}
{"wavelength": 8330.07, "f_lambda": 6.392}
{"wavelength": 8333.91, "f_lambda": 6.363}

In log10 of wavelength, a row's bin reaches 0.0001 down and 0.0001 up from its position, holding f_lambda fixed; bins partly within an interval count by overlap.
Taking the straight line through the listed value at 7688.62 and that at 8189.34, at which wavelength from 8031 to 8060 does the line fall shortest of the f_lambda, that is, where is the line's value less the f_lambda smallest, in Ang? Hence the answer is 8054.69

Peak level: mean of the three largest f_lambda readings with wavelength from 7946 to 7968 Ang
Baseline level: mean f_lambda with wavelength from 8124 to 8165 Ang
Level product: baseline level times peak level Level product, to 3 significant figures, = 47.0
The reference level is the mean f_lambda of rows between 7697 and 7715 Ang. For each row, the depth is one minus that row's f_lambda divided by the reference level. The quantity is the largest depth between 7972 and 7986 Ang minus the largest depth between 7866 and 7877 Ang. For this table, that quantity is 0.033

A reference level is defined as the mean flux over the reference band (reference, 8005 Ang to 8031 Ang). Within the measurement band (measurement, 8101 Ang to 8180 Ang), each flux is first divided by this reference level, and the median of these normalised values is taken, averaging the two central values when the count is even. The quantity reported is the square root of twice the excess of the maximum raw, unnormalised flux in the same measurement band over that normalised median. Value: 3.68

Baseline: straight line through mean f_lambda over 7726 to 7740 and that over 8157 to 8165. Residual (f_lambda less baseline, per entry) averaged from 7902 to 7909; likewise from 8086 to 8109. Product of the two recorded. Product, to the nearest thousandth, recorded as 0.002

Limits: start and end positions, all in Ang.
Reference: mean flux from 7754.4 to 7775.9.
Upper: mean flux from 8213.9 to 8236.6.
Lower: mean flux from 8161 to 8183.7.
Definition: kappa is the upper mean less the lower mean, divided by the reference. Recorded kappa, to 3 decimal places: -0.023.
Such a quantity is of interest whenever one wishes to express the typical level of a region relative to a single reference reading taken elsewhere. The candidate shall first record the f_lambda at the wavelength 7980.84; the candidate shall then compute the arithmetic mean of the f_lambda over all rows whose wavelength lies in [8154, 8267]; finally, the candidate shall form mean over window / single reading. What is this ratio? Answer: 0.95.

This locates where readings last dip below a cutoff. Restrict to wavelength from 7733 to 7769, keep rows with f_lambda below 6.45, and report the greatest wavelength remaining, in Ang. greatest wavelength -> 7759.77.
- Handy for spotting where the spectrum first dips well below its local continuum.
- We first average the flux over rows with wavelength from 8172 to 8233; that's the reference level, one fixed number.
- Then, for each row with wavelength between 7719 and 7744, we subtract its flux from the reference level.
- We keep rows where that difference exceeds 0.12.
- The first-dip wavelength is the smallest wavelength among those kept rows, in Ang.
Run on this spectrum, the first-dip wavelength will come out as 7720.56 Ang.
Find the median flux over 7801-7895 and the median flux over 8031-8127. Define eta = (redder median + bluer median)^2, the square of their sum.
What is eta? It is 181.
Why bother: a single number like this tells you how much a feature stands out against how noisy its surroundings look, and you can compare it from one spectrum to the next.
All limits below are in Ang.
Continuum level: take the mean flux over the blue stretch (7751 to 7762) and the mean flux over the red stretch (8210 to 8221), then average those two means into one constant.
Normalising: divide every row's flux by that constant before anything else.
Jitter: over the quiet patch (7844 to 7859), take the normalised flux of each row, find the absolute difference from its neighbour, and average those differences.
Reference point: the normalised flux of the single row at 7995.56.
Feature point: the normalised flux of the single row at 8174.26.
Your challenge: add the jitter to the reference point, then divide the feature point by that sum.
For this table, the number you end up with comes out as 1.20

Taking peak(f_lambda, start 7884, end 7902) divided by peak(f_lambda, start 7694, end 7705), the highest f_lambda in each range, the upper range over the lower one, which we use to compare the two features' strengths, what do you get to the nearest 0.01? 1.08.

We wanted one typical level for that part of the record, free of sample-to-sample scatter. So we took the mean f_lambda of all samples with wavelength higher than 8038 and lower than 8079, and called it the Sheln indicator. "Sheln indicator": 6.95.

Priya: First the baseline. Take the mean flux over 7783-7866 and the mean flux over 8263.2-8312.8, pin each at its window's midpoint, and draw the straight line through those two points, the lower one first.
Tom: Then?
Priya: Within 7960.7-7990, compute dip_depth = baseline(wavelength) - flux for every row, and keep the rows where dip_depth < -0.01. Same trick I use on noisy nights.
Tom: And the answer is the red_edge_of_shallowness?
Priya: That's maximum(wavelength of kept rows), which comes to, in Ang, 7988.19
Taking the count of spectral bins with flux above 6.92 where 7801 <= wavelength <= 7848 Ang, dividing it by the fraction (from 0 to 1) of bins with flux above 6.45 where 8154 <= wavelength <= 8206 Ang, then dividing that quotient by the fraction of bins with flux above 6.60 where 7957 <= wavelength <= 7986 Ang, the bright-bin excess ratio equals 2.49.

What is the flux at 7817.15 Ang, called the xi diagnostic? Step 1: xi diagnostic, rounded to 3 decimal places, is 6.887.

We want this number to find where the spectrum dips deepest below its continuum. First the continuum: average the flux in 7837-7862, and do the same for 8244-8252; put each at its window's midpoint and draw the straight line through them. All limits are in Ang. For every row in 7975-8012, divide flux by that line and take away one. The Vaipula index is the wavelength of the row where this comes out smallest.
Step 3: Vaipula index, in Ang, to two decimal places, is 7995.56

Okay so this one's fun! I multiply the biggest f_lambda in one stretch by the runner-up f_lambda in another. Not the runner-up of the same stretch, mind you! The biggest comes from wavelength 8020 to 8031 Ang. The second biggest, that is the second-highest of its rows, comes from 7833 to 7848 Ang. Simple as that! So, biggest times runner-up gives 46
